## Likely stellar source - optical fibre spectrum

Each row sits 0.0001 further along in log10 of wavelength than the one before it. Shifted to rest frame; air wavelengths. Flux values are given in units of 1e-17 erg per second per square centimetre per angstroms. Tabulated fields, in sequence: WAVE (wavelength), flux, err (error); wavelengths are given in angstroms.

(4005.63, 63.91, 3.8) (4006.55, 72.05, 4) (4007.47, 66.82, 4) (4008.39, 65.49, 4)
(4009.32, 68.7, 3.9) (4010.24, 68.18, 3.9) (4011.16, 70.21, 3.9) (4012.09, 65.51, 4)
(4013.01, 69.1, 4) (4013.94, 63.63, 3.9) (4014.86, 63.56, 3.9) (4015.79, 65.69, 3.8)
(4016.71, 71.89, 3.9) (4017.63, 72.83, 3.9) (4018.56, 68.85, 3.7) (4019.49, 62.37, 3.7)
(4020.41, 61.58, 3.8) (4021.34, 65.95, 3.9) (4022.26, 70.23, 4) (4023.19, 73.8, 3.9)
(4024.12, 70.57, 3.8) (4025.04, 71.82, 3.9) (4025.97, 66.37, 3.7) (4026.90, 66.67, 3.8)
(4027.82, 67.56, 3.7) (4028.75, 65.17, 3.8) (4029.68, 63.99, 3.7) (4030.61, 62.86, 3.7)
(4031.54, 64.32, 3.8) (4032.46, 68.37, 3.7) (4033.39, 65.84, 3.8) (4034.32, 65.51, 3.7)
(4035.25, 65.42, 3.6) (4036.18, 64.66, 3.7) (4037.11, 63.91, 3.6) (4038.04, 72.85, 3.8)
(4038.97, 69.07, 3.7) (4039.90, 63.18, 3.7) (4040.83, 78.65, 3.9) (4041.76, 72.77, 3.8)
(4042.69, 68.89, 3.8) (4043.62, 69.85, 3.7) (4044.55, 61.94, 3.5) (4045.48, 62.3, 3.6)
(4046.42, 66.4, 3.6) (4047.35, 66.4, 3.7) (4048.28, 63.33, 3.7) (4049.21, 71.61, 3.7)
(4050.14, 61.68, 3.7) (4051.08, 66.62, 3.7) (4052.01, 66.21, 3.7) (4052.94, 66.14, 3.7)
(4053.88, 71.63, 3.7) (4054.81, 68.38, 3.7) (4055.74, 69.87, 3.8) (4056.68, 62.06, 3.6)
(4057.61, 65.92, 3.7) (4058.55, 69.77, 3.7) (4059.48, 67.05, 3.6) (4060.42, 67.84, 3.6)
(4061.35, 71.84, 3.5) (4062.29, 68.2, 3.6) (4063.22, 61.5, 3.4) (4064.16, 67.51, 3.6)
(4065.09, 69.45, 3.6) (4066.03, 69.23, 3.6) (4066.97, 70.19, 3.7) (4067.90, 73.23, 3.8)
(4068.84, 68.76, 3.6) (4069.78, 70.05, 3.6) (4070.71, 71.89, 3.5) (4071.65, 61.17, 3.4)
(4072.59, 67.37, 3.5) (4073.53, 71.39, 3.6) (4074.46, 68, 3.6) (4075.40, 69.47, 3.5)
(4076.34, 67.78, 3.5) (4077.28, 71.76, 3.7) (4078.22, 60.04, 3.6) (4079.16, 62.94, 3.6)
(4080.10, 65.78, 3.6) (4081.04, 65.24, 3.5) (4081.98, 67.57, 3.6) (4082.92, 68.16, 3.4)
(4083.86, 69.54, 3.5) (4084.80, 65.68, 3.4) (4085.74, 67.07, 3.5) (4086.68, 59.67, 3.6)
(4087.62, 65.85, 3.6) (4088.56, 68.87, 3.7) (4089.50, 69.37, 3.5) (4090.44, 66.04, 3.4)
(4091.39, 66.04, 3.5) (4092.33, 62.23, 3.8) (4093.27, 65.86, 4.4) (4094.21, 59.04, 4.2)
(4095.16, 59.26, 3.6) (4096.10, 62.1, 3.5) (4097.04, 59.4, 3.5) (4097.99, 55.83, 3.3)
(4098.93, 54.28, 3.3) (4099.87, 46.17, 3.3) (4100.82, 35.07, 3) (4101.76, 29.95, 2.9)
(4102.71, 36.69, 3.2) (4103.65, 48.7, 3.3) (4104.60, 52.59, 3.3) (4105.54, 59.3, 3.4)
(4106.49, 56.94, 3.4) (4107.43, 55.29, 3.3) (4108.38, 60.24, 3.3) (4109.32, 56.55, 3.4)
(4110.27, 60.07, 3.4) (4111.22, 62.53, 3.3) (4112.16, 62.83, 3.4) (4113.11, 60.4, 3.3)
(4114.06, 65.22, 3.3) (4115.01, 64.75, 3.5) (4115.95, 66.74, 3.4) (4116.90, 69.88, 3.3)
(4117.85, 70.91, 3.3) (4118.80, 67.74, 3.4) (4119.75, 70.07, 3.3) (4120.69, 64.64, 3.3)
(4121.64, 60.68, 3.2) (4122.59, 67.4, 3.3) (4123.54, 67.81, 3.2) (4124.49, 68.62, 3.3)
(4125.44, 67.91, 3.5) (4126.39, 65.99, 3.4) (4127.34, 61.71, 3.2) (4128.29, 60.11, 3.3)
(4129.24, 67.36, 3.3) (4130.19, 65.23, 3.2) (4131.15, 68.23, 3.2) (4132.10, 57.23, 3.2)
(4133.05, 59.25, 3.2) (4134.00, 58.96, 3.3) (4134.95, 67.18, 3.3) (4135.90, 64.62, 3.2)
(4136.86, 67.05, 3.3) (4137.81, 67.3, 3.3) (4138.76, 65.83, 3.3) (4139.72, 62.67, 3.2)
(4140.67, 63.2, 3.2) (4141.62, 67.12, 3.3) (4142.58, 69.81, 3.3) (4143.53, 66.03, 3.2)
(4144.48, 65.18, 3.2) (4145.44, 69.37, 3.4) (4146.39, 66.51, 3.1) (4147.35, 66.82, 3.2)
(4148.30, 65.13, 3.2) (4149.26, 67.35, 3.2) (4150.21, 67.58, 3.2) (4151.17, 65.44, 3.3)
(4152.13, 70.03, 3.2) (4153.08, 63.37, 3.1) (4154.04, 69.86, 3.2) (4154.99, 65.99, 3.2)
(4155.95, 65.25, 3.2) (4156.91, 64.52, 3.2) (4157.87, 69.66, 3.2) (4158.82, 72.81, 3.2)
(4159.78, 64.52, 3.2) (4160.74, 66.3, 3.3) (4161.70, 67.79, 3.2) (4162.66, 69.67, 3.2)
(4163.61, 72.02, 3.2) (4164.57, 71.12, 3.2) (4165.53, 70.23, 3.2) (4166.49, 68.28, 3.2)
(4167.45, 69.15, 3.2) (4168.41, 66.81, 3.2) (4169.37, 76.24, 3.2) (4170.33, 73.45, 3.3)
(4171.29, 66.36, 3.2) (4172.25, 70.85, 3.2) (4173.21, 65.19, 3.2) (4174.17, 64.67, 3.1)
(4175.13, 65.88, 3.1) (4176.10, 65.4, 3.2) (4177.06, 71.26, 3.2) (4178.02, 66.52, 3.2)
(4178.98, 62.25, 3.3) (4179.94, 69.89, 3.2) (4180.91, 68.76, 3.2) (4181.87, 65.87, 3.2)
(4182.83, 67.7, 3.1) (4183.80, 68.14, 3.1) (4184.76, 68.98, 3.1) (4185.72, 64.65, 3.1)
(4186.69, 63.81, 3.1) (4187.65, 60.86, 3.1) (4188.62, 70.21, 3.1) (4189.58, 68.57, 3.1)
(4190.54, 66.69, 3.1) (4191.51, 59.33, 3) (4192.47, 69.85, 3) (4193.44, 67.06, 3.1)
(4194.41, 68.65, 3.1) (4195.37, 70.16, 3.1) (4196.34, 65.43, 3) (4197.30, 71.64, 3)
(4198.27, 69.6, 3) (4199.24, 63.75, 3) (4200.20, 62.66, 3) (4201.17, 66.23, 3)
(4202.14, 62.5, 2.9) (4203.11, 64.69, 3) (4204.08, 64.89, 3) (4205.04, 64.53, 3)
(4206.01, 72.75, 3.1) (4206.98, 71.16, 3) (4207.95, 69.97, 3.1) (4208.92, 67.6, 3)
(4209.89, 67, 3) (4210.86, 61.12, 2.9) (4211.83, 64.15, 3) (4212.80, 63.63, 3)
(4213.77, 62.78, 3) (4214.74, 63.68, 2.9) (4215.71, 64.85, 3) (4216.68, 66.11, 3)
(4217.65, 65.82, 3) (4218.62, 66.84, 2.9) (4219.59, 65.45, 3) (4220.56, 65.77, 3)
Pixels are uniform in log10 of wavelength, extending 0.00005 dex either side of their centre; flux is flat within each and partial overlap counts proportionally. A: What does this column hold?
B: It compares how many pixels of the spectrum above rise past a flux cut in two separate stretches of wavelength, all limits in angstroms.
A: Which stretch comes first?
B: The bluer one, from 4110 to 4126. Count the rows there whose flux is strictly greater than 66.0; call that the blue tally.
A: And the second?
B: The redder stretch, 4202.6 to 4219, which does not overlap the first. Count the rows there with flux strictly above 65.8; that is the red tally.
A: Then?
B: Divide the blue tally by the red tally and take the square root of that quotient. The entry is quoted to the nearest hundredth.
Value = 1.06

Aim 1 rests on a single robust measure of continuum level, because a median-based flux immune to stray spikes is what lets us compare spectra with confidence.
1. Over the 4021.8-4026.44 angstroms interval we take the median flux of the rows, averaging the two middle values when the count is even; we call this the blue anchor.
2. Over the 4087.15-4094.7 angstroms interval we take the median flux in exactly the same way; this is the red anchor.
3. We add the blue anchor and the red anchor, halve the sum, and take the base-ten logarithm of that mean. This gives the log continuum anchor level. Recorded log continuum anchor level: 1.83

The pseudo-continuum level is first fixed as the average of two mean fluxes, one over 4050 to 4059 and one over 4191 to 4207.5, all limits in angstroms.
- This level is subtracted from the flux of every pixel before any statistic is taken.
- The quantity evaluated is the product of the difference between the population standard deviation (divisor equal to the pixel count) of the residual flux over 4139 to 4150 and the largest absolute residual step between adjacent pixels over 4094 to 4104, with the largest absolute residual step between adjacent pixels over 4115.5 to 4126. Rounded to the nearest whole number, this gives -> -66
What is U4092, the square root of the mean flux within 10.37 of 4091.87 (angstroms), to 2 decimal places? 7.75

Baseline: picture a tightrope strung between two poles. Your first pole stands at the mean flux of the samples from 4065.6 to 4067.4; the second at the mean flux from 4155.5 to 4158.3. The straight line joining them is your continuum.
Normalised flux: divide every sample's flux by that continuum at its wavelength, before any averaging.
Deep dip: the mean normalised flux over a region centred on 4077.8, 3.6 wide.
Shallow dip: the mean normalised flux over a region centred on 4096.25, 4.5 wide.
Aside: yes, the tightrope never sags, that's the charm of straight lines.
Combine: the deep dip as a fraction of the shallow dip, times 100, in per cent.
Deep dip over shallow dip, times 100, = 110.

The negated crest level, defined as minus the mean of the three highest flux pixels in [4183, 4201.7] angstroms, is -71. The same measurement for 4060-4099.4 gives -72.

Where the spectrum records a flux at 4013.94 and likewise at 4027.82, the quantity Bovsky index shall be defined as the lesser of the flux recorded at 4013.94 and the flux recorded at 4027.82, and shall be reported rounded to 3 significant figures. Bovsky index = 63.6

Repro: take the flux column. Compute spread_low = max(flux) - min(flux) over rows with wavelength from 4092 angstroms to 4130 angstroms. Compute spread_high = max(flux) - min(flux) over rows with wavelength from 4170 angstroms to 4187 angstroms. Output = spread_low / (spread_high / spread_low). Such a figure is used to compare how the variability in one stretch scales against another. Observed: 150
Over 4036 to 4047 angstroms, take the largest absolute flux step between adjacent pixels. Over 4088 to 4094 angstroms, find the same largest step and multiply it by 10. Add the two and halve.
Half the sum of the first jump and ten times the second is 27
